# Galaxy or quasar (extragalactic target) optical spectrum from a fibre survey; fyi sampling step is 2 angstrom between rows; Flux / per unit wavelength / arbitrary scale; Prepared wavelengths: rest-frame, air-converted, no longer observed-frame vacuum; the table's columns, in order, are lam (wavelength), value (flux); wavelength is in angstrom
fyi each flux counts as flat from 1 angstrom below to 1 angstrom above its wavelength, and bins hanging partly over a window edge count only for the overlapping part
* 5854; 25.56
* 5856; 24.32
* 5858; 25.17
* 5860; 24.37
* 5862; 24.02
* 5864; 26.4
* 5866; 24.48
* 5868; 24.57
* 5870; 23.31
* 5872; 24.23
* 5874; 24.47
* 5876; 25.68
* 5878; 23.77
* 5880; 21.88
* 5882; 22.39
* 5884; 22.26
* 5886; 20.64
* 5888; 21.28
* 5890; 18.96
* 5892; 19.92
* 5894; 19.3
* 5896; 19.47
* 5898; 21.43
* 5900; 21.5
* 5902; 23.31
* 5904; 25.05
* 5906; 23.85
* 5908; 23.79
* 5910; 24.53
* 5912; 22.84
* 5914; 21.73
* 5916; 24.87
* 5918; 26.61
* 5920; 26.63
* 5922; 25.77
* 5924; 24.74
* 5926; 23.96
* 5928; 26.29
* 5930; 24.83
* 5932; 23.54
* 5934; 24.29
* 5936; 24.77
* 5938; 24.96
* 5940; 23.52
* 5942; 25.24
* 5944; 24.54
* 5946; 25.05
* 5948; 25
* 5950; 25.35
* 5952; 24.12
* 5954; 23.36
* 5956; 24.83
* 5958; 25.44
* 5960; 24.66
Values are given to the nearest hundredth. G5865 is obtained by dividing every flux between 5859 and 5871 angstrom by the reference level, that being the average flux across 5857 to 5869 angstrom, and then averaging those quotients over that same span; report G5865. 0.99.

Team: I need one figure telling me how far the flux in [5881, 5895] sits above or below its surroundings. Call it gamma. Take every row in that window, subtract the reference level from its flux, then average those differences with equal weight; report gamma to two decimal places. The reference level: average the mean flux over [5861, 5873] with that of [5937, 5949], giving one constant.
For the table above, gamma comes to -3.93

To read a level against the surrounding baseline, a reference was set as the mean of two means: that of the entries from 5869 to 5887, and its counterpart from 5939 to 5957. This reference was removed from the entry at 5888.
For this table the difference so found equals -2.6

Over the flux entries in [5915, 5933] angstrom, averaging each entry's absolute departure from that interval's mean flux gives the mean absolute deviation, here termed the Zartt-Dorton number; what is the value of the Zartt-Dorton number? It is 0.96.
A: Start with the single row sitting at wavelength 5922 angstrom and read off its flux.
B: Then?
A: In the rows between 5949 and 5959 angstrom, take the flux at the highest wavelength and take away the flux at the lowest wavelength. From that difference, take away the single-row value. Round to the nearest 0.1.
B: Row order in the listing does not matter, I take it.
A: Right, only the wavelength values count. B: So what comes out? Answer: -25.7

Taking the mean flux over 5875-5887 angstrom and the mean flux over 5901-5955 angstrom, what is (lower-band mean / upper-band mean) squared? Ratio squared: 0.861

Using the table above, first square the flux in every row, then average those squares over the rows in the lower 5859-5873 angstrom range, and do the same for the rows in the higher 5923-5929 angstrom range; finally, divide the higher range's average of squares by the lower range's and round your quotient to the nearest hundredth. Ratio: 1.04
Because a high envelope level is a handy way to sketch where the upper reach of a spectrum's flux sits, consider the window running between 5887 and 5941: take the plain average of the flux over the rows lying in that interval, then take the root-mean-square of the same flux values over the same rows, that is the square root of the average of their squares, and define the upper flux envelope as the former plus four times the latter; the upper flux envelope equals 117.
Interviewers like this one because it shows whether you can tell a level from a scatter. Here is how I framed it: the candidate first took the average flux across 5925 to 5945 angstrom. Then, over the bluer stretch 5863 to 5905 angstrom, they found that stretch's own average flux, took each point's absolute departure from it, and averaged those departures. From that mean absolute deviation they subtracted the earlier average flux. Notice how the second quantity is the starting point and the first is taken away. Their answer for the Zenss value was -22.7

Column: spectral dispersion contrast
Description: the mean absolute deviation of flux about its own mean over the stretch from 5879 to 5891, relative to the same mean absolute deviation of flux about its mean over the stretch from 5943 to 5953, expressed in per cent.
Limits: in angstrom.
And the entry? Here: 248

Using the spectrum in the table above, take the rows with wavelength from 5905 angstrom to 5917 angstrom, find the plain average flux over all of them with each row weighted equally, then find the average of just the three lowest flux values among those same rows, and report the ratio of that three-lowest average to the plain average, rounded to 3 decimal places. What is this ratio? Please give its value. 0.965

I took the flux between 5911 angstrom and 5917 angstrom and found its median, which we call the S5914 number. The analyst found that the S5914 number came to 22.8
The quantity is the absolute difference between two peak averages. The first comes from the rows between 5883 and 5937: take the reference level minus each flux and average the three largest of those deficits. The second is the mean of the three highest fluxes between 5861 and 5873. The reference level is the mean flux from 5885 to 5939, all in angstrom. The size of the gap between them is 21.1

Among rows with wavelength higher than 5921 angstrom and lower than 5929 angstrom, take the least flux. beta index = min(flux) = 23.96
